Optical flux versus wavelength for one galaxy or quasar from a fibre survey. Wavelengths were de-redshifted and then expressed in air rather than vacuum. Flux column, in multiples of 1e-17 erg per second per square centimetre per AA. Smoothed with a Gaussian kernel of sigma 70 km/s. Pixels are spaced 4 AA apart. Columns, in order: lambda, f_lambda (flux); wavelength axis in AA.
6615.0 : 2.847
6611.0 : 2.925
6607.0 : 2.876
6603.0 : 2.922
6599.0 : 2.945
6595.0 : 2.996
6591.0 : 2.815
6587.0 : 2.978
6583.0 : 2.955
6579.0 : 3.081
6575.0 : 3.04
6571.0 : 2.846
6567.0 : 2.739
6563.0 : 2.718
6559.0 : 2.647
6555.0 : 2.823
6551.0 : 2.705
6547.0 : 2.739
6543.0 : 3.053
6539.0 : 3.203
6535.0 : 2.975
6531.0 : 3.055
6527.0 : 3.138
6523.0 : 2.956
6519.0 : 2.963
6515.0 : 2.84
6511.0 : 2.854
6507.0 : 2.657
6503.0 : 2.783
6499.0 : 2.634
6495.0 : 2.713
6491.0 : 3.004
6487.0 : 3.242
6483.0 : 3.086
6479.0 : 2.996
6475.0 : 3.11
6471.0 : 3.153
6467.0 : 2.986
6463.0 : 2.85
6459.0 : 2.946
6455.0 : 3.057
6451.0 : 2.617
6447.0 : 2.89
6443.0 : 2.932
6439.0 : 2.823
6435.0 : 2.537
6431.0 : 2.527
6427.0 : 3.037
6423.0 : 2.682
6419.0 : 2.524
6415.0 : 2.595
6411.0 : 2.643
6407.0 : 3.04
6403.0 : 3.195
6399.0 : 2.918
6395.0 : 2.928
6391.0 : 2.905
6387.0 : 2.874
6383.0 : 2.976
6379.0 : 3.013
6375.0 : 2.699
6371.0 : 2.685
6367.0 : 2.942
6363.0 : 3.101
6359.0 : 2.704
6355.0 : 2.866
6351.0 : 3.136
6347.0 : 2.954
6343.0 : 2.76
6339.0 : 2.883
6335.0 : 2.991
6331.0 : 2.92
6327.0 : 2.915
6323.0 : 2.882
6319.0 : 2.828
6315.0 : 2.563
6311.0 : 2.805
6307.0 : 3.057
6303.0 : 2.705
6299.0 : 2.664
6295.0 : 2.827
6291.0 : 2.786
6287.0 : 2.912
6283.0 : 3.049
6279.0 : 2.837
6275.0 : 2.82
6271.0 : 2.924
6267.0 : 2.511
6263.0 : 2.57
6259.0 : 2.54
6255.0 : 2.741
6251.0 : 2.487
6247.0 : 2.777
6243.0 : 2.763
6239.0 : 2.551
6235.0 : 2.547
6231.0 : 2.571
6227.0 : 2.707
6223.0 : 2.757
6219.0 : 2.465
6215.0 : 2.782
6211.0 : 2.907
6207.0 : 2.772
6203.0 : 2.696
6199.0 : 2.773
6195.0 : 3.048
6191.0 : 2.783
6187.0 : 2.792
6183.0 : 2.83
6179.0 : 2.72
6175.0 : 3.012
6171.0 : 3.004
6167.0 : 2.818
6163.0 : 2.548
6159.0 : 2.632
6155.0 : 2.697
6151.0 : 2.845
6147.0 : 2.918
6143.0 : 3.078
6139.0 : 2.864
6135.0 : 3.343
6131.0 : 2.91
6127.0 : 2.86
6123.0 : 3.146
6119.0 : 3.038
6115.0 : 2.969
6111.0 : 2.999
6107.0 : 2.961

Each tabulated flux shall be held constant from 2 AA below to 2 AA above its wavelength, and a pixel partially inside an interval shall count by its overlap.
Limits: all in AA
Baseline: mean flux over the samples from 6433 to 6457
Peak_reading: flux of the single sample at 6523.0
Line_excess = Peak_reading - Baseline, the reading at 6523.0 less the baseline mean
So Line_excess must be 0.15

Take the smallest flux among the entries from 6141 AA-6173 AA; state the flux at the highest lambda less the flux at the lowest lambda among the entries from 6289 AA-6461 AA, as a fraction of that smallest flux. 0.06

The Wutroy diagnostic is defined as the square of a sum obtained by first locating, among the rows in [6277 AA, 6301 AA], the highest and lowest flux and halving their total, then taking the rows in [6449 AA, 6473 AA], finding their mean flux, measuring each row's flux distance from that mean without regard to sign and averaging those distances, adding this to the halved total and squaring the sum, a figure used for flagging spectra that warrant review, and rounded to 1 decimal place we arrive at 8.9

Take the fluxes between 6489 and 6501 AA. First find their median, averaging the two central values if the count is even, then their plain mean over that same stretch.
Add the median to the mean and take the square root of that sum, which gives 2.34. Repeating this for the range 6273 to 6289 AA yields 2.40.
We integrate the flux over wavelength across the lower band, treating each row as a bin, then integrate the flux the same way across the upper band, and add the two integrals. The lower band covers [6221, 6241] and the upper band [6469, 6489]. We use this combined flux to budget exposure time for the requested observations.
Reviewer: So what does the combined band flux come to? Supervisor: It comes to 115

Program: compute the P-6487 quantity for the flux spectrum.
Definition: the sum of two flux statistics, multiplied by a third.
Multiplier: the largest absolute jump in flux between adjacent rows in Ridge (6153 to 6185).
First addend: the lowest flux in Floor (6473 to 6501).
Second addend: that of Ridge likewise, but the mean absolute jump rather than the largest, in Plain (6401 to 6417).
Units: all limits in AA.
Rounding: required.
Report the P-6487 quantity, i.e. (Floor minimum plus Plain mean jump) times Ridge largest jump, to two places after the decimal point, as 0.83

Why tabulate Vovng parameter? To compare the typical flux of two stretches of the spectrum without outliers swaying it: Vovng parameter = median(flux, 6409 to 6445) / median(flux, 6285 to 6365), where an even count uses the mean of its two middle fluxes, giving 0.92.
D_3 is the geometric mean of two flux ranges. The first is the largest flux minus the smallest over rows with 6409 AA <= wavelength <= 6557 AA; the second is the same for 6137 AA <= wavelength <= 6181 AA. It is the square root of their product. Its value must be 0.62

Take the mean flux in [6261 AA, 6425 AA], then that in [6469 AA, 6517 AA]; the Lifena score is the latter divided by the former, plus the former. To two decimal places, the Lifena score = 3.87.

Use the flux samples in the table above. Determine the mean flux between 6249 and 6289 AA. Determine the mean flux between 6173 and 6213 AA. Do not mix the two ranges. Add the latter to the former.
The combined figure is 5.57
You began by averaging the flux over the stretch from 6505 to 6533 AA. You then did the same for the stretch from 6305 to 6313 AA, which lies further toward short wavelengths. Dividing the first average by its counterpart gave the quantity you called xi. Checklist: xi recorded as 1.00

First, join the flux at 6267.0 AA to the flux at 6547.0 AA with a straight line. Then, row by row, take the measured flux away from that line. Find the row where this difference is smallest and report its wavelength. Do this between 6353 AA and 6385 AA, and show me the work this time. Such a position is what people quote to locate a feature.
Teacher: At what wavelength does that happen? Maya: 6363.0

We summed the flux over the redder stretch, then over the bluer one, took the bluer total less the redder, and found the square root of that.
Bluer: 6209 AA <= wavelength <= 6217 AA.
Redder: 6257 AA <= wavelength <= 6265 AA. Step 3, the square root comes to 0.8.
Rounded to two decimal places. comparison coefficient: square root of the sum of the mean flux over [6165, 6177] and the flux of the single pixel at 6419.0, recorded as 2.34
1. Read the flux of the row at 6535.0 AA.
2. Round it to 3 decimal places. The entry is 2.975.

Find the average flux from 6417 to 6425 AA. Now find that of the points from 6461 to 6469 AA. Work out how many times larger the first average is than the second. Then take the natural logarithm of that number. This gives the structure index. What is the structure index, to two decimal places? -0.11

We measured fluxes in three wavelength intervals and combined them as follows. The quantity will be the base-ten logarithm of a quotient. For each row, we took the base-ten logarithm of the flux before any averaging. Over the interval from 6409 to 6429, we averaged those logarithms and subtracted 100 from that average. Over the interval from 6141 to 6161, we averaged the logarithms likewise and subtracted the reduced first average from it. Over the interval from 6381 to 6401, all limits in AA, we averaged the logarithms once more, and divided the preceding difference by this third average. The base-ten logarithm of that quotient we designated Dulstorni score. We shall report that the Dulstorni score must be 2.33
